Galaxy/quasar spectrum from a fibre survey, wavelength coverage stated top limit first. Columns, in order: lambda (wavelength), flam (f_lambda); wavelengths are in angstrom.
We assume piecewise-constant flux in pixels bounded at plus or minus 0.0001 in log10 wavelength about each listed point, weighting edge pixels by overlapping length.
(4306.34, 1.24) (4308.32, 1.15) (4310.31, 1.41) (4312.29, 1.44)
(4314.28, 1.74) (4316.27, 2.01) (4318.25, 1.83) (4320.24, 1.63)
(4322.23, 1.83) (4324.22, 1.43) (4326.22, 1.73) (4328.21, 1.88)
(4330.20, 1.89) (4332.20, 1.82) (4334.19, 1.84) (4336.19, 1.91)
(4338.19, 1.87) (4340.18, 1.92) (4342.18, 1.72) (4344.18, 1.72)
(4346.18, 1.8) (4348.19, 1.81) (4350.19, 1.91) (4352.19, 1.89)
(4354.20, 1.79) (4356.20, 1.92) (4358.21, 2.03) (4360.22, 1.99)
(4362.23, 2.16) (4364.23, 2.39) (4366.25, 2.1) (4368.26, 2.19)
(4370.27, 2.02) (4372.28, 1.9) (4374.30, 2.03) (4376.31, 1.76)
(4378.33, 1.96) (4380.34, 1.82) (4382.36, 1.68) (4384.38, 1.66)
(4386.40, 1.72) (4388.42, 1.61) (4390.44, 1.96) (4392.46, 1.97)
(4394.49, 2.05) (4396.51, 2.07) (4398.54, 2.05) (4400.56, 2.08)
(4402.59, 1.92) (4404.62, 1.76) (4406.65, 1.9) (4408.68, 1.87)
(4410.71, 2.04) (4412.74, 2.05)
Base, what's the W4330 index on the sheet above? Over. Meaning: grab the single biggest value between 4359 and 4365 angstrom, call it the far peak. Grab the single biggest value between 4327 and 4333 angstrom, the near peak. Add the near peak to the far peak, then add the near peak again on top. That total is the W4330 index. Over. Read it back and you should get 6.2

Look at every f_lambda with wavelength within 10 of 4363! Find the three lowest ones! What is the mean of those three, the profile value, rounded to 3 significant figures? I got 1.87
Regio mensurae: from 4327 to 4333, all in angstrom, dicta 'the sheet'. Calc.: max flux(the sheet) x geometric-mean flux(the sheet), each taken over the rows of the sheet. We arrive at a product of 3.5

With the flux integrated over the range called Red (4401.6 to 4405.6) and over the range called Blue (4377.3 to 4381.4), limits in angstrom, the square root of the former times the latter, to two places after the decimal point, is 7.54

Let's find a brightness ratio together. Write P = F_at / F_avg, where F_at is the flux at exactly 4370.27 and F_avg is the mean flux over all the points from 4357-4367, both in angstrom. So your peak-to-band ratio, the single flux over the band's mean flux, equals 0.95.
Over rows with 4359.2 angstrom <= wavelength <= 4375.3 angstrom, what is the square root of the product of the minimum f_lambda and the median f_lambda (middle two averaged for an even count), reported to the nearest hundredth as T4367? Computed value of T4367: 1.98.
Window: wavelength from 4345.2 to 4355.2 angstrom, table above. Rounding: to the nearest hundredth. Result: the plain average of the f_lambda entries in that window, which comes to 1.84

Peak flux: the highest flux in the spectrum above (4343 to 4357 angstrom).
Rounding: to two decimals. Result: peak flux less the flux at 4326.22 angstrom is 0.19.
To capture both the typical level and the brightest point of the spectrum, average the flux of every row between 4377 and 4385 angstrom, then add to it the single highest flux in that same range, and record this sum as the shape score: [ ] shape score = 3.74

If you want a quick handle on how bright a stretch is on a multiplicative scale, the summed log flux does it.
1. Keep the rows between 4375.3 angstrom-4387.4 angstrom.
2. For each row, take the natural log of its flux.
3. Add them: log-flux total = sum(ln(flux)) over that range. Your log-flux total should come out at 3.41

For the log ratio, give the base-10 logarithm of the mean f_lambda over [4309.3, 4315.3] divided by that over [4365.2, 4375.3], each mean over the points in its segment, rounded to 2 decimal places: -0.13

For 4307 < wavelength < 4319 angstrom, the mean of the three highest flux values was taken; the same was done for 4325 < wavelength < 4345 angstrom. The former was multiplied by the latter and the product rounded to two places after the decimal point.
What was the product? 3.55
